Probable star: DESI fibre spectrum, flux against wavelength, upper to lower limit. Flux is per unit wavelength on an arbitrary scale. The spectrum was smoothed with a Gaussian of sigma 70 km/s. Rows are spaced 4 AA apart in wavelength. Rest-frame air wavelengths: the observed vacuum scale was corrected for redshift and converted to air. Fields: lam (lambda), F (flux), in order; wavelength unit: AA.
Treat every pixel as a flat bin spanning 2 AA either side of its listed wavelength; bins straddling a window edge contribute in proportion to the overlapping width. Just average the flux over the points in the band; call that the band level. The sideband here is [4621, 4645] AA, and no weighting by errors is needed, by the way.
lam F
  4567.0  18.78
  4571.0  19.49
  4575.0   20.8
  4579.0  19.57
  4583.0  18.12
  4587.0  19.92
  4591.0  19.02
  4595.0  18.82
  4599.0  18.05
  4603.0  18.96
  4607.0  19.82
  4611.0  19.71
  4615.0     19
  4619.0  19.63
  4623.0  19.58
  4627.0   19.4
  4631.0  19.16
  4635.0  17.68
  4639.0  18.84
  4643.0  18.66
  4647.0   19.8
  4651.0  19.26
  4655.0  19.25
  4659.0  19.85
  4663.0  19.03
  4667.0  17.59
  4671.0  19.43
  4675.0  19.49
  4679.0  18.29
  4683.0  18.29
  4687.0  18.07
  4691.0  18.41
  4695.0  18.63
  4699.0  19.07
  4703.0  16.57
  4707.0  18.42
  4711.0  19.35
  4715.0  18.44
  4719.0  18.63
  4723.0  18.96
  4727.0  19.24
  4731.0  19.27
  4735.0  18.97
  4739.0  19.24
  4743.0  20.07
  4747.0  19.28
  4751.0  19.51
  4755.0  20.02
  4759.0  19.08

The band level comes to 18.9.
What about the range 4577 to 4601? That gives 18.9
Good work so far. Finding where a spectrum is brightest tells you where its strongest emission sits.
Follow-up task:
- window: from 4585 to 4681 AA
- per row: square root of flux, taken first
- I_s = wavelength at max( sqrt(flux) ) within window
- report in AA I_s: 4587.0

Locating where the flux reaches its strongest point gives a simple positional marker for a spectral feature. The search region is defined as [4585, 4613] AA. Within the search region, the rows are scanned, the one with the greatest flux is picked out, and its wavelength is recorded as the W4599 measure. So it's 4587.0 AA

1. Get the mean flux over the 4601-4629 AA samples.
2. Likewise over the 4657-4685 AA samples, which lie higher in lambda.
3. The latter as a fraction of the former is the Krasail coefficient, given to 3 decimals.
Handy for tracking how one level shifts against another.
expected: 0.970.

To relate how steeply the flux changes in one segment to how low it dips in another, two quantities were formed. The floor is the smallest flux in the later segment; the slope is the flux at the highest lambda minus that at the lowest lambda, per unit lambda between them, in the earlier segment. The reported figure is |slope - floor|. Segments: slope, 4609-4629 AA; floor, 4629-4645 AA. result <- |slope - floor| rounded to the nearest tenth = 17.7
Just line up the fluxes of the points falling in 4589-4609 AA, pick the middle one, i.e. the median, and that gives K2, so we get 19.0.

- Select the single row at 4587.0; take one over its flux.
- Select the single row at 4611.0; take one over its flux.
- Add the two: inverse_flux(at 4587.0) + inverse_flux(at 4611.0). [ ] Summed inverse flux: 0.101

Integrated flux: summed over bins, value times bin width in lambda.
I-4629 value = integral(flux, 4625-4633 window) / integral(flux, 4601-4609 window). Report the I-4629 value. 0.99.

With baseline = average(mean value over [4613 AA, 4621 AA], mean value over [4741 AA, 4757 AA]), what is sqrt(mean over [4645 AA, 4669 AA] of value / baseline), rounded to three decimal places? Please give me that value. 0.990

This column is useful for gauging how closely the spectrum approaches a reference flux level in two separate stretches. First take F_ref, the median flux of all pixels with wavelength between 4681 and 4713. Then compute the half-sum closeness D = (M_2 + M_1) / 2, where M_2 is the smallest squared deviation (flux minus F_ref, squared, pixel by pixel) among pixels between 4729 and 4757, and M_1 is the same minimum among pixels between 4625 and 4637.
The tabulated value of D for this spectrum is 0.42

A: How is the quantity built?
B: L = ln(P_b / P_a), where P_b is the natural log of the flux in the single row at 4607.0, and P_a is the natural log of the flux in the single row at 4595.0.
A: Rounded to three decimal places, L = 0.017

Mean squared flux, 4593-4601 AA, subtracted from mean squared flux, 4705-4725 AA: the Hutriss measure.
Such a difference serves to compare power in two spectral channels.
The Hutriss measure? 12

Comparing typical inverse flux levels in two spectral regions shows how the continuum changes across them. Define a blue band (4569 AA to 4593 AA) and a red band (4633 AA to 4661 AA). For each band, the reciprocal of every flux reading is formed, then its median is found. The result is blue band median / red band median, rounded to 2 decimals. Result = 0.99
